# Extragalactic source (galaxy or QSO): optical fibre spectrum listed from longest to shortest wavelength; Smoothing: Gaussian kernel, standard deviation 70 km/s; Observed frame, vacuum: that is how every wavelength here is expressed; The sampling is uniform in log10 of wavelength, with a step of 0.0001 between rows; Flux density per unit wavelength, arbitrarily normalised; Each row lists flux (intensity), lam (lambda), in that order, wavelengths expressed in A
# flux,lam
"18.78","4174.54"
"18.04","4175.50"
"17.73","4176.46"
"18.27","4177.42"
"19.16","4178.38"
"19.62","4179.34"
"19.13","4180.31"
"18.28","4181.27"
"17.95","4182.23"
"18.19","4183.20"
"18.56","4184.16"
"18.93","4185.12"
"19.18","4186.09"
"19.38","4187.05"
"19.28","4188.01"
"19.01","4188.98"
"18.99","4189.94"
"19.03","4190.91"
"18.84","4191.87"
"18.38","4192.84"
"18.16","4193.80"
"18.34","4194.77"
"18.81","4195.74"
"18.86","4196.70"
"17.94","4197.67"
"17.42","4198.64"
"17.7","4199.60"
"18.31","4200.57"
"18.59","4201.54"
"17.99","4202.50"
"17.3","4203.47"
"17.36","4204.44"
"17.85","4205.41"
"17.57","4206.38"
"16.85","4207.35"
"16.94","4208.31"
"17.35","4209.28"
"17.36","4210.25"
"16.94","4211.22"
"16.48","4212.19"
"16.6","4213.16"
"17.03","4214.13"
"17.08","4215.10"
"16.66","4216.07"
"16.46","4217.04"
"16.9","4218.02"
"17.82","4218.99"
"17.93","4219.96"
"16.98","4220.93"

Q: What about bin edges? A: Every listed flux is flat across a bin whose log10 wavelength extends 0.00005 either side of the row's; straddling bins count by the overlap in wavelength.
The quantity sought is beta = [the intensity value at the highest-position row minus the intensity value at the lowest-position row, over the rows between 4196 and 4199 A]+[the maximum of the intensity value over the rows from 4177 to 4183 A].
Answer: 18.2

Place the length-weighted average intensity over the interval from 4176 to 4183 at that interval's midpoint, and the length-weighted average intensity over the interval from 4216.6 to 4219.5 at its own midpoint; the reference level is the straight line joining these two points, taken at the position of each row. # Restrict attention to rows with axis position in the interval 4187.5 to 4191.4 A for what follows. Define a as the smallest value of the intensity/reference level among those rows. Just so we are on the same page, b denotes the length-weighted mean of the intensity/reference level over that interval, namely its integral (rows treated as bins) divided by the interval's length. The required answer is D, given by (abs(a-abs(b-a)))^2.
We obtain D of 1.08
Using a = 1.04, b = 1.05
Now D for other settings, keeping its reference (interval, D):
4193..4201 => 0.88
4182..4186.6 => 0.87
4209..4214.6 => 0.86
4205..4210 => 0.88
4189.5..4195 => 0.97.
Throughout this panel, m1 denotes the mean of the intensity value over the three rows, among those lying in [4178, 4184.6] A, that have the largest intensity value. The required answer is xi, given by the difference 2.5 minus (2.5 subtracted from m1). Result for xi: -14.3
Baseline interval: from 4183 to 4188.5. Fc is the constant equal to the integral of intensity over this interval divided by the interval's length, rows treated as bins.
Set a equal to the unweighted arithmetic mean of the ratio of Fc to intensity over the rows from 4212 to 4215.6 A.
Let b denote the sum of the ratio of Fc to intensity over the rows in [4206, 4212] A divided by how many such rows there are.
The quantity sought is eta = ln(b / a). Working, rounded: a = 1.13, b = 1.11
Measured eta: -0.02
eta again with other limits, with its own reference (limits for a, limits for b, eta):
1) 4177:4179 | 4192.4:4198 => 0.02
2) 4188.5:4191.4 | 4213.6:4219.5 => 0.11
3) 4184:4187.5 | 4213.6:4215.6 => 0.11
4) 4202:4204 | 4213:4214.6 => 0.05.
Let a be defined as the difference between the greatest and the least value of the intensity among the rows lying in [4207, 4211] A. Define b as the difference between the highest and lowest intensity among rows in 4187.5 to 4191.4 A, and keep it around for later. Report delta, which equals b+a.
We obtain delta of 0.8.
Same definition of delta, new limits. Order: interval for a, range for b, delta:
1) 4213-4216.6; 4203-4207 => 1.0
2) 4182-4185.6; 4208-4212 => 1.4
